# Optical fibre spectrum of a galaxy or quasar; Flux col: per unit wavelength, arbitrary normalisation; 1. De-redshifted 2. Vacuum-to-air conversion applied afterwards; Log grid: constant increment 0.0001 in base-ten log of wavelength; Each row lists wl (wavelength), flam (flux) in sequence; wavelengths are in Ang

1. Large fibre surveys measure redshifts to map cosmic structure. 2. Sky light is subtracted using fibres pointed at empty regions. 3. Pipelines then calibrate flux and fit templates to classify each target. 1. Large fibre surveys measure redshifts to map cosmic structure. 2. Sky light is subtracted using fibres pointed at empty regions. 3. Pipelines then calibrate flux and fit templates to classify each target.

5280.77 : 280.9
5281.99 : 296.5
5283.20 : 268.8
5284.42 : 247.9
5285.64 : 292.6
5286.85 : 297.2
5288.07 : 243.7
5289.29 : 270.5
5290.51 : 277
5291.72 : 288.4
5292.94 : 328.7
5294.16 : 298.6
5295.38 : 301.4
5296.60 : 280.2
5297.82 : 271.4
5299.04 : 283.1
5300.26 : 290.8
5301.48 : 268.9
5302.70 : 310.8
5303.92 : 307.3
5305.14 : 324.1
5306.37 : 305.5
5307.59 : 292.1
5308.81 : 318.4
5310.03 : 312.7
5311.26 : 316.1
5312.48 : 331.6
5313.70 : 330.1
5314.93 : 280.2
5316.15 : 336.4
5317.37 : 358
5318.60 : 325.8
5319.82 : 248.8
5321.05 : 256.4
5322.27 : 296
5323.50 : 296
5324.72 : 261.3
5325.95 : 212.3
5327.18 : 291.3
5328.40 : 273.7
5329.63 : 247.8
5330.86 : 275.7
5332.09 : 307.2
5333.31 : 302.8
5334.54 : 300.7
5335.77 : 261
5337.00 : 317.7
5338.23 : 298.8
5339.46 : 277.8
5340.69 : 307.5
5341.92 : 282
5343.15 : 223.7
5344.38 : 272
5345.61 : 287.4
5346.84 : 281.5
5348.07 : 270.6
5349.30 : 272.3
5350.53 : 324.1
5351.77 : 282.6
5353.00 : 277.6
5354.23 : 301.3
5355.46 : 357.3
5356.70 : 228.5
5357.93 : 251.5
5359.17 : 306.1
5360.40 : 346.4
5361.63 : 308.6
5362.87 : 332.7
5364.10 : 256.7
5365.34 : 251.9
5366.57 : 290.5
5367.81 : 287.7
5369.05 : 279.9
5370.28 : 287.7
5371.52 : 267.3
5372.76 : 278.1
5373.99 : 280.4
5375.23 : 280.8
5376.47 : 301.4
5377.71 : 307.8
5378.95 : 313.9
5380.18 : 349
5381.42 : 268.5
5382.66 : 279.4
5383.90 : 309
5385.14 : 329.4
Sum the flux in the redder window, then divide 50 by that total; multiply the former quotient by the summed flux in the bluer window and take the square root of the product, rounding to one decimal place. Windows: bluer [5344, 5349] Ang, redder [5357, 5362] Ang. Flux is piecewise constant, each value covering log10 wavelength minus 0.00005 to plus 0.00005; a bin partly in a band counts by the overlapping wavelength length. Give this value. 6.8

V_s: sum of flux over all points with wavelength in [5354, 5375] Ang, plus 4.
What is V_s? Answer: 4917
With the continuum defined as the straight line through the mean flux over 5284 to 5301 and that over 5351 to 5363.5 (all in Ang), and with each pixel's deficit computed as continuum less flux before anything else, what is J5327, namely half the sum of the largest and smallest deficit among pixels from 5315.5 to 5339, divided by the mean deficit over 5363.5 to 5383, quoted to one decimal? 0.3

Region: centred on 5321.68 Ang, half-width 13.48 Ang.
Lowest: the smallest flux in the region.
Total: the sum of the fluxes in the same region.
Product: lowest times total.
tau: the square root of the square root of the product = 34.2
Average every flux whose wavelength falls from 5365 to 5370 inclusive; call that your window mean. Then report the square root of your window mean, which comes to 16.7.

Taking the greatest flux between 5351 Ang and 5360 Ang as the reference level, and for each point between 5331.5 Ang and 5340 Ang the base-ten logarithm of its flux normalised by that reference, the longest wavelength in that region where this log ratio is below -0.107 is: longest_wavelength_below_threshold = 5339.46 Ang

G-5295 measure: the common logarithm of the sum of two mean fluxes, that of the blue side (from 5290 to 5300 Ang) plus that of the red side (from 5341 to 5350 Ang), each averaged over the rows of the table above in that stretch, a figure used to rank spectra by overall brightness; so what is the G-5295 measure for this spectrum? 2.75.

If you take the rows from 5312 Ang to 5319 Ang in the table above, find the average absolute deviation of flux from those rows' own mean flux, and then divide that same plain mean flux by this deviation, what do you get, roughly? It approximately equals 20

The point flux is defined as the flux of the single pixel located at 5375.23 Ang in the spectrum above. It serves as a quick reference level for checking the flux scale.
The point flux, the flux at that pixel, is 280.8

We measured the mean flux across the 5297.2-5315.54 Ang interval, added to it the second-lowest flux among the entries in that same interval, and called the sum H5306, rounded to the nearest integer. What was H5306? 574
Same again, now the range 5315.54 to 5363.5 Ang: 512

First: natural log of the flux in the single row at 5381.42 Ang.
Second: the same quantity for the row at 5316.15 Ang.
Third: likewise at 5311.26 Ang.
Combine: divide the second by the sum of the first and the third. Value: 0.513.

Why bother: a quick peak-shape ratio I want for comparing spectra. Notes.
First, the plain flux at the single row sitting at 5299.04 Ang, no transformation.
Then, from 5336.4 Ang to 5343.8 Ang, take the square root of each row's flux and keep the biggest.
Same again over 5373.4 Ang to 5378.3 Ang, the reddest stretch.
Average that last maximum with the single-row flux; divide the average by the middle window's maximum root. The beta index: 8.4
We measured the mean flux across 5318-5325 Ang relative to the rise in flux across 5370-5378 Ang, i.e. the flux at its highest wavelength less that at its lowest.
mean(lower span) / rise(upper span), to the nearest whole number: 14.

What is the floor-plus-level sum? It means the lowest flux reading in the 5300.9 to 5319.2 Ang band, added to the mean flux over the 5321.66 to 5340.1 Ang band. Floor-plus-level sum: 550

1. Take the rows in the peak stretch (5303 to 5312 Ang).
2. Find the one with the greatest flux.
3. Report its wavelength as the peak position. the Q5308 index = 5305.14 Ang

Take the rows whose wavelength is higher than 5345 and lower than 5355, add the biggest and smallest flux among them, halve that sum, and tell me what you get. 297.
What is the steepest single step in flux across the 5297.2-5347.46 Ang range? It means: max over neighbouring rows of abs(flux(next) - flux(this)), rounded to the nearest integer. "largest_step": 79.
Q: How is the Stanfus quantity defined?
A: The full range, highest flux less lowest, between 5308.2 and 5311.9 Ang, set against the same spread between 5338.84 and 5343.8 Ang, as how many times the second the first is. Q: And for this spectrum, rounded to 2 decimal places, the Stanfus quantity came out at 0.07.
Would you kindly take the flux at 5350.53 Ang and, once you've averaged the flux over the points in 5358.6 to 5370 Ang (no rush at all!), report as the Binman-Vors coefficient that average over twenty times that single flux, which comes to 0.046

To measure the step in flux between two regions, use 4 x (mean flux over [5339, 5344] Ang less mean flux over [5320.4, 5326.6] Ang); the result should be 33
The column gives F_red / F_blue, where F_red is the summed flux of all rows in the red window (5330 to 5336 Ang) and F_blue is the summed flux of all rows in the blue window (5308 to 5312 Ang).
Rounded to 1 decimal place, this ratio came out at 1.5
